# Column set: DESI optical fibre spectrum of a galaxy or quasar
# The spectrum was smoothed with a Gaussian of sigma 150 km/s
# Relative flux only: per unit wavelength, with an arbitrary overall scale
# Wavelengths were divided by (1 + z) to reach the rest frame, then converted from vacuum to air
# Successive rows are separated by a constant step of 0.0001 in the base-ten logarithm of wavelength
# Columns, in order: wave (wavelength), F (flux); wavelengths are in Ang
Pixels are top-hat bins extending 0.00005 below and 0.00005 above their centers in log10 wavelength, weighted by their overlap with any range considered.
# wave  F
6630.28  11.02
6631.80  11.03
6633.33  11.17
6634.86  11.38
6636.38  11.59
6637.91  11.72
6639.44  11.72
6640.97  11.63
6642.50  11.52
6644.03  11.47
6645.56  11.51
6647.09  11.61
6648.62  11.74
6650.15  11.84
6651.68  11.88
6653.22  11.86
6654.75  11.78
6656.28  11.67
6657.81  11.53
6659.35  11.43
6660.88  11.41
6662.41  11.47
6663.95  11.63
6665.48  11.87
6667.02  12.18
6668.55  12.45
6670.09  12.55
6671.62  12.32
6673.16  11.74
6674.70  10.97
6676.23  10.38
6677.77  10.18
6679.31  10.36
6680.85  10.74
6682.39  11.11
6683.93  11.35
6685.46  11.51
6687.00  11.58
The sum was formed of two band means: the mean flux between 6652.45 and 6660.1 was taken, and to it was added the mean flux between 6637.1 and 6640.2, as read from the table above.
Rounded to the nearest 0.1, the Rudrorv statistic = 23.4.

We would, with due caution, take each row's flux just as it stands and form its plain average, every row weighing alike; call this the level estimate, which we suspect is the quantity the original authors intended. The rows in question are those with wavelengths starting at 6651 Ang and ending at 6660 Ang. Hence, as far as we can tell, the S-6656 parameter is 11.7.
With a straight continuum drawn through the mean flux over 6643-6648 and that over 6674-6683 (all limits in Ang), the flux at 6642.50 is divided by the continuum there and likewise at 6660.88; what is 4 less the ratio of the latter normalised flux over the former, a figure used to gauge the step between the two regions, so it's 2.96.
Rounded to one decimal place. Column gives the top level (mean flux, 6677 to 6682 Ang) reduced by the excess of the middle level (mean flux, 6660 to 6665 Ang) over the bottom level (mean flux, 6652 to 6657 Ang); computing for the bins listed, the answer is 10.7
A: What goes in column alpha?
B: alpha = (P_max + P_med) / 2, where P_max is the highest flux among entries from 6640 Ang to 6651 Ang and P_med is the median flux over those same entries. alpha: 11.7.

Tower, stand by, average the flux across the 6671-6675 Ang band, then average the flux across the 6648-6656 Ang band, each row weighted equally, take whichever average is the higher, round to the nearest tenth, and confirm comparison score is 11.8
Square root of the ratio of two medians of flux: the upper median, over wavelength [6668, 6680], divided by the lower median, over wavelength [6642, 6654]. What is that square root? 0.99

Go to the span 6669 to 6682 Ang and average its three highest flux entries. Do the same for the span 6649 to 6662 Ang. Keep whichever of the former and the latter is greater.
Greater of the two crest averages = 12.20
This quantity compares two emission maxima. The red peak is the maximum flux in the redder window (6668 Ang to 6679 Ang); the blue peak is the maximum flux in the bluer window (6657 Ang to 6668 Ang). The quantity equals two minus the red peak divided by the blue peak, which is 0.97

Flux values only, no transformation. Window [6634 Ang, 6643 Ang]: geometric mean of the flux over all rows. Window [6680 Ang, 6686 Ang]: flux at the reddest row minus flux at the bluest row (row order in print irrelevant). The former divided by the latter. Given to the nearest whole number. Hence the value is 15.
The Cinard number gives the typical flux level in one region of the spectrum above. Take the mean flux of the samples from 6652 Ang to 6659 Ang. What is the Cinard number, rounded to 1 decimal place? 11.7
